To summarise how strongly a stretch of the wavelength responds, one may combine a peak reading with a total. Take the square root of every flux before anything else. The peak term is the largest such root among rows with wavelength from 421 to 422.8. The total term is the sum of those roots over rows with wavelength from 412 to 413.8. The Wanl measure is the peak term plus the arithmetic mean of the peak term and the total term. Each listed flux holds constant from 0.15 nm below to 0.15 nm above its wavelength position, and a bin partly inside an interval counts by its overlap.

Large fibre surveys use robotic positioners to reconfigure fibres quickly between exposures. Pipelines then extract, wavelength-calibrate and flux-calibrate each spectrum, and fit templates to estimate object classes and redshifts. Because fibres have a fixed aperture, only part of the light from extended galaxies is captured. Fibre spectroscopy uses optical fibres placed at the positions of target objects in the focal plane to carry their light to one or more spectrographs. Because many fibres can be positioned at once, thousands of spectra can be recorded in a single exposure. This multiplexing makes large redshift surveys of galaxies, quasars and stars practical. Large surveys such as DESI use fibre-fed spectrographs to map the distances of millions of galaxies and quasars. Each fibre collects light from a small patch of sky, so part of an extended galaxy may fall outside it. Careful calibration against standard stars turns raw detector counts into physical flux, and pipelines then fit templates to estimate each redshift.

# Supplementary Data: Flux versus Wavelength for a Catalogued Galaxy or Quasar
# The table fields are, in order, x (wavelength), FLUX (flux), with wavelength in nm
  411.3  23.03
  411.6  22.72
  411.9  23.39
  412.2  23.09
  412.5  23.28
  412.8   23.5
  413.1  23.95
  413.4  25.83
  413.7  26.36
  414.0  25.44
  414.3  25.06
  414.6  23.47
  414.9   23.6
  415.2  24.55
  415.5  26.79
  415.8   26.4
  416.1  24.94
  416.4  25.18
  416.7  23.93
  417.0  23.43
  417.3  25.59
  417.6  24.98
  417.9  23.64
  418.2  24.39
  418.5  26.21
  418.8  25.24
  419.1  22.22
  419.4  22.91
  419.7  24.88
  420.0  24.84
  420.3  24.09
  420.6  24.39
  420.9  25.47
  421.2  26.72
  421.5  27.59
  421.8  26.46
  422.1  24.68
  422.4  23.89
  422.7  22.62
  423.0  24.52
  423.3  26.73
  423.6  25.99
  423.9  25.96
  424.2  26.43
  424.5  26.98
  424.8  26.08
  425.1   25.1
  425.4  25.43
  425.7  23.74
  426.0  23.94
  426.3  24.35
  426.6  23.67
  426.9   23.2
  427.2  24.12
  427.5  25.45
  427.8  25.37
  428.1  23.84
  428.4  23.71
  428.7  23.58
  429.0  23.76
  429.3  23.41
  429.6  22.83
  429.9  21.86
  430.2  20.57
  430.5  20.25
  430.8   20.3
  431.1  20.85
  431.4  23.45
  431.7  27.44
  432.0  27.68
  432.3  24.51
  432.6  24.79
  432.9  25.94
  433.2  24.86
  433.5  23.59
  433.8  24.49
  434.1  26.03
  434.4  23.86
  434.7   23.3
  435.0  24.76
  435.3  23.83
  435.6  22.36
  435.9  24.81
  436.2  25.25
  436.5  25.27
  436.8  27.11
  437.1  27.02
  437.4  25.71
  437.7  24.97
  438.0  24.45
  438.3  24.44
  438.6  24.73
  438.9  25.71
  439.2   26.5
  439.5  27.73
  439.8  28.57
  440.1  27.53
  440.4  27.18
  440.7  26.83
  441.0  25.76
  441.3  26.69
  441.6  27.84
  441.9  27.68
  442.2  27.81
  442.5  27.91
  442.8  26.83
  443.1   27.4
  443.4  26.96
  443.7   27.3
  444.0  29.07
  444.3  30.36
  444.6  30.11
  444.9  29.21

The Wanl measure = 22.67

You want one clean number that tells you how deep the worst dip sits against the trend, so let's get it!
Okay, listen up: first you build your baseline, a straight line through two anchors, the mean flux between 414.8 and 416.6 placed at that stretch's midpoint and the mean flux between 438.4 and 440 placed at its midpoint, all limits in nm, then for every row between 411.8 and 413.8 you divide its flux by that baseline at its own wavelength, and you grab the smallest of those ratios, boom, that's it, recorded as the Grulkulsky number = 0.92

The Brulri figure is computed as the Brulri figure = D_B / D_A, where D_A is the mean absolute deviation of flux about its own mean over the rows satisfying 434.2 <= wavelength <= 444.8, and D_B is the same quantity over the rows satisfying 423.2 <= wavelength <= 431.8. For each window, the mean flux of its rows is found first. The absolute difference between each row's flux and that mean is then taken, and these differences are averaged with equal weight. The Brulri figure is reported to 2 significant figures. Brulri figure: 1.0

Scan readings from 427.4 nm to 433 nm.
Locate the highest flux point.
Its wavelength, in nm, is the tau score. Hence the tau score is 432.0 nm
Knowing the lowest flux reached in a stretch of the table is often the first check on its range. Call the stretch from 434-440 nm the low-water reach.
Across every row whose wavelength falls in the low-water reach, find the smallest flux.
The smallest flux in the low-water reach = 22.36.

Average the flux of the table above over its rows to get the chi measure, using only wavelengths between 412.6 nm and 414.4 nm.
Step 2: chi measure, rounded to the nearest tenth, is 25.0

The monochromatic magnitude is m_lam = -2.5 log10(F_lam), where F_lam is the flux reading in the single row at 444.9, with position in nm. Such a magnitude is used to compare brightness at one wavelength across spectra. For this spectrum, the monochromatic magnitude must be -3.66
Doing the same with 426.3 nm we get -3.47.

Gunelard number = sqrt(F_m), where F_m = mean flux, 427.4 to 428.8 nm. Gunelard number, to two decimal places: 4.94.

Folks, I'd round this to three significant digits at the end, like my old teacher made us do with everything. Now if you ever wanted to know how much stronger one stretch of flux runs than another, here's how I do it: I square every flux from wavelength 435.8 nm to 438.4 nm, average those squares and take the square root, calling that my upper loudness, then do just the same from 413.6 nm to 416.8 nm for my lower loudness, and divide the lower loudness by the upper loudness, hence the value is 0.985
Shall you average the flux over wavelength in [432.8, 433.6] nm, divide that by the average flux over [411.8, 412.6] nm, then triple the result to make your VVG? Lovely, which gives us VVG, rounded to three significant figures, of 3.20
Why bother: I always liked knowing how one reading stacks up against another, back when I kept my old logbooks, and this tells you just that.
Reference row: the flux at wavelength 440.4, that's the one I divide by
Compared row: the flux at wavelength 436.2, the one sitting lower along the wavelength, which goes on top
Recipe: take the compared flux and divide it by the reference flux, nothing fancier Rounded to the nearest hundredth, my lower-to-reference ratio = 0.93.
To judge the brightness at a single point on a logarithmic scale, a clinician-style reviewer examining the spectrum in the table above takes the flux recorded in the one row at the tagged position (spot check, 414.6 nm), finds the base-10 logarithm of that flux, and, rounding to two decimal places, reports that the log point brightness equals 1.37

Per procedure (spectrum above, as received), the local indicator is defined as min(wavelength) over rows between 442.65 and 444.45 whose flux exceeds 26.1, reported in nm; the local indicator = 442.8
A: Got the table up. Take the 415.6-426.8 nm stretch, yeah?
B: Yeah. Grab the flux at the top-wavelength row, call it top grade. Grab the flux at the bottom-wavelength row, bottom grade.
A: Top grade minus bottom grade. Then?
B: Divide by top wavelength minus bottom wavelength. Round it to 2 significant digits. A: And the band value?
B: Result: -0.25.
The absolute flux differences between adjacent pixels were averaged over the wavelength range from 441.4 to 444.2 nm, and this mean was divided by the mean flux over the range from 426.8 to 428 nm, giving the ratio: 0.0234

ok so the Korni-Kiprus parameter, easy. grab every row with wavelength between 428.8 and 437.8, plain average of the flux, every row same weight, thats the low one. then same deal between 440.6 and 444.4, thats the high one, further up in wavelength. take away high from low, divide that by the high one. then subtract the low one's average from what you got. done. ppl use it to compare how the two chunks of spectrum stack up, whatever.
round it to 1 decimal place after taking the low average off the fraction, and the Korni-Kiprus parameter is -24.3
